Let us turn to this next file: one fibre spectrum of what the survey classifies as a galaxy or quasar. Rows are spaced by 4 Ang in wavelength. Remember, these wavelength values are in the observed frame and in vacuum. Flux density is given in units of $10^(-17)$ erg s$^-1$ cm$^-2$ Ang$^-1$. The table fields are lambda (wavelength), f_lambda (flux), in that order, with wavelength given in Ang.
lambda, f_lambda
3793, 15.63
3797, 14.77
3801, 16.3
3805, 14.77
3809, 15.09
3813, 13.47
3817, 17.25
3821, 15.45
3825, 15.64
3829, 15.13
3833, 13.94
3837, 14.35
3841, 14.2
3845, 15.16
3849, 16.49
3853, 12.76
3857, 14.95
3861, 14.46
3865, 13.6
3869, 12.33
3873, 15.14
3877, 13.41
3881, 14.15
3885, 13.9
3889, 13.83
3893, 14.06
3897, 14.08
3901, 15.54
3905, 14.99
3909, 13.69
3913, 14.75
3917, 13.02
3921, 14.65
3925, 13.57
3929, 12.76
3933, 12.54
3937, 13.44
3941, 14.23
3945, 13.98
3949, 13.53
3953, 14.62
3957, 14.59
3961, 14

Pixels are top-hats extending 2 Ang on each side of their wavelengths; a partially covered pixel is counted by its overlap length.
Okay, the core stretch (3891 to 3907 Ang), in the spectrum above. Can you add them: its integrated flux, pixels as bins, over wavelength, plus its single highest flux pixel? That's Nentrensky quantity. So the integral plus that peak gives 250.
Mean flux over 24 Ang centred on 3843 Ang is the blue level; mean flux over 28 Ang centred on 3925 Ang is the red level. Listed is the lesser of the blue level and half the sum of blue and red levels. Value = 14.0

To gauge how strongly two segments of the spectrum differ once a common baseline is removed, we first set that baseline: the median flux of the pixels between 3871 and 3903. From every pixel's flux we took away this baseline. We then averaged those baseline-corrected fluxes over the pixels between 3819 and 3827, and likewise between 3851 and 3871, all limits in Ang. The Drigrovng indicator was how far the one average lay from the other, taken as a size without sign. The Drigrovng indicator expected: 1.9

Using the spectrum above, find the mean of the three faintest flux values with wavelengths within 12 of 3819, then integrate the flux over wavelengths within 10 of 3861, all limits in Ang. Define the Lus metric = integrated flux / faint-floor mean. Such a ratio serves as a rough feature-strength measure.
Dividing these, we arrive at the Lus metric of 19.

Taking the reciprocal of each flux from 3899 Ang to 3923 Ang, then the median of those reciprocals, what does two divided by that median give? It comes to 29.4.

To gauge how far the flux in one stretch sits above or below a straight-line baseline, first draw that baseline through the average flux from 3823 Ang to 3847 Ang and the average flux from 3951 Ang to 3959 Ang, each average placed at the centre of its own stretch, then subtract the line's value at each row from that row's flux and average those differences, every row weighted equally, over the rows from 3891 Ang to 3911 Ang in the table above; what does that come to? -0.19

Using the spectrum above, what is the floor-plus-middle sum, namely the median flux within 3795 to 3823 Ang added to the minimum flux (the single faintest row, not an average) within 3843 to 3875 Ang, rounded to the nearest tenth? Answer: 27.4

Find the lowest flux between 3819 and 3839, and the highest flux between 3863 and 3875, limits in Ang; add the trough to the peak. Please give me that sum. 29.1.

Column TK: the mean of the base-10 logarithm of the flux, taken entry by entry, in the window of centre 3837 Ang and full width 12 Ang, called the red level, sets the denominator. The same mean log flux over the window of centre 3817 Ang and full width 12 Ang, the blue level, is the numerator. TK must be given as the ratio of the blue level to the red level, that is 1.03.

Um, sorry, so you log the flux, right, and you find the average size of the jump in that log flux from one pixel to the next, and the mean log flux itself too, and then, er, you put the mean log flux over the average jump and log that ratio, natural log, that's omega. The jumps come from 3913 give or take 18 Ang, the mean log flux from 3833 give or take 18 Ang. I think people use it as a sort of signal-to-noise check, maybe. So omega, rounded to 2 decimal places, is 3.47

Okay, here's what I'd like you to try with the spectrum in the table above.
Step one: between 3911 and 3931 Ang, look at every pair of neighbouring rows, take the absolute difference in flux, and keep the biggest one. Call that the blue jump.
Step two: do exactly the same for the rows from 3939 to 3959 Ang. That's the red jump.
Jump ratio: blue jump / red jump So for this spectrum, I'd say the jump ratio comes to 1.6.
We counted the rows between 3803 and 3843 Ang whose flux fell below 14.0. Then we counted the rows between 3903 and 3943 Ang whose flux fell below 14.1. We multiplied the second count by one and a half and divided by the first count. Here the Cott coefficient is 4.5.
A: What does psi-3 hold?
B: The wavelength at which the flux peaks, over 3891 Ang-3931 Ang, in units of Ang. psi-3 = 3901 Ang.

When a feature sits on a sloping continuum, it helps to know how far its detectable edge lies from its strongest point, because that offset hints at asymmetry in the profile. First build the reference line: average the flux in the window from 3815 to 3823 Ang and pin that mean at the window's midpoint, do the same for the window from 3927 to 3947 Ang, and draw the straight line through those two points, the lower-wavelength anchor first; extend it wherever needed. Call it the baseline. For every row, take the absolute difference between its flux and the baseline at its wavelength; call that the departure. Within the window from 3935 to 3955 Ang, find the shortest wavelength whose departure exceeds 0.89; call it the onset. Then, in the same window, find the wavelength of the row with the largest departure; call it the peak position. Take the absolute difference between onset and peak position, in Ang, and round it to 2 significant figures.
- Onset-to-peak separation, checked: 12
